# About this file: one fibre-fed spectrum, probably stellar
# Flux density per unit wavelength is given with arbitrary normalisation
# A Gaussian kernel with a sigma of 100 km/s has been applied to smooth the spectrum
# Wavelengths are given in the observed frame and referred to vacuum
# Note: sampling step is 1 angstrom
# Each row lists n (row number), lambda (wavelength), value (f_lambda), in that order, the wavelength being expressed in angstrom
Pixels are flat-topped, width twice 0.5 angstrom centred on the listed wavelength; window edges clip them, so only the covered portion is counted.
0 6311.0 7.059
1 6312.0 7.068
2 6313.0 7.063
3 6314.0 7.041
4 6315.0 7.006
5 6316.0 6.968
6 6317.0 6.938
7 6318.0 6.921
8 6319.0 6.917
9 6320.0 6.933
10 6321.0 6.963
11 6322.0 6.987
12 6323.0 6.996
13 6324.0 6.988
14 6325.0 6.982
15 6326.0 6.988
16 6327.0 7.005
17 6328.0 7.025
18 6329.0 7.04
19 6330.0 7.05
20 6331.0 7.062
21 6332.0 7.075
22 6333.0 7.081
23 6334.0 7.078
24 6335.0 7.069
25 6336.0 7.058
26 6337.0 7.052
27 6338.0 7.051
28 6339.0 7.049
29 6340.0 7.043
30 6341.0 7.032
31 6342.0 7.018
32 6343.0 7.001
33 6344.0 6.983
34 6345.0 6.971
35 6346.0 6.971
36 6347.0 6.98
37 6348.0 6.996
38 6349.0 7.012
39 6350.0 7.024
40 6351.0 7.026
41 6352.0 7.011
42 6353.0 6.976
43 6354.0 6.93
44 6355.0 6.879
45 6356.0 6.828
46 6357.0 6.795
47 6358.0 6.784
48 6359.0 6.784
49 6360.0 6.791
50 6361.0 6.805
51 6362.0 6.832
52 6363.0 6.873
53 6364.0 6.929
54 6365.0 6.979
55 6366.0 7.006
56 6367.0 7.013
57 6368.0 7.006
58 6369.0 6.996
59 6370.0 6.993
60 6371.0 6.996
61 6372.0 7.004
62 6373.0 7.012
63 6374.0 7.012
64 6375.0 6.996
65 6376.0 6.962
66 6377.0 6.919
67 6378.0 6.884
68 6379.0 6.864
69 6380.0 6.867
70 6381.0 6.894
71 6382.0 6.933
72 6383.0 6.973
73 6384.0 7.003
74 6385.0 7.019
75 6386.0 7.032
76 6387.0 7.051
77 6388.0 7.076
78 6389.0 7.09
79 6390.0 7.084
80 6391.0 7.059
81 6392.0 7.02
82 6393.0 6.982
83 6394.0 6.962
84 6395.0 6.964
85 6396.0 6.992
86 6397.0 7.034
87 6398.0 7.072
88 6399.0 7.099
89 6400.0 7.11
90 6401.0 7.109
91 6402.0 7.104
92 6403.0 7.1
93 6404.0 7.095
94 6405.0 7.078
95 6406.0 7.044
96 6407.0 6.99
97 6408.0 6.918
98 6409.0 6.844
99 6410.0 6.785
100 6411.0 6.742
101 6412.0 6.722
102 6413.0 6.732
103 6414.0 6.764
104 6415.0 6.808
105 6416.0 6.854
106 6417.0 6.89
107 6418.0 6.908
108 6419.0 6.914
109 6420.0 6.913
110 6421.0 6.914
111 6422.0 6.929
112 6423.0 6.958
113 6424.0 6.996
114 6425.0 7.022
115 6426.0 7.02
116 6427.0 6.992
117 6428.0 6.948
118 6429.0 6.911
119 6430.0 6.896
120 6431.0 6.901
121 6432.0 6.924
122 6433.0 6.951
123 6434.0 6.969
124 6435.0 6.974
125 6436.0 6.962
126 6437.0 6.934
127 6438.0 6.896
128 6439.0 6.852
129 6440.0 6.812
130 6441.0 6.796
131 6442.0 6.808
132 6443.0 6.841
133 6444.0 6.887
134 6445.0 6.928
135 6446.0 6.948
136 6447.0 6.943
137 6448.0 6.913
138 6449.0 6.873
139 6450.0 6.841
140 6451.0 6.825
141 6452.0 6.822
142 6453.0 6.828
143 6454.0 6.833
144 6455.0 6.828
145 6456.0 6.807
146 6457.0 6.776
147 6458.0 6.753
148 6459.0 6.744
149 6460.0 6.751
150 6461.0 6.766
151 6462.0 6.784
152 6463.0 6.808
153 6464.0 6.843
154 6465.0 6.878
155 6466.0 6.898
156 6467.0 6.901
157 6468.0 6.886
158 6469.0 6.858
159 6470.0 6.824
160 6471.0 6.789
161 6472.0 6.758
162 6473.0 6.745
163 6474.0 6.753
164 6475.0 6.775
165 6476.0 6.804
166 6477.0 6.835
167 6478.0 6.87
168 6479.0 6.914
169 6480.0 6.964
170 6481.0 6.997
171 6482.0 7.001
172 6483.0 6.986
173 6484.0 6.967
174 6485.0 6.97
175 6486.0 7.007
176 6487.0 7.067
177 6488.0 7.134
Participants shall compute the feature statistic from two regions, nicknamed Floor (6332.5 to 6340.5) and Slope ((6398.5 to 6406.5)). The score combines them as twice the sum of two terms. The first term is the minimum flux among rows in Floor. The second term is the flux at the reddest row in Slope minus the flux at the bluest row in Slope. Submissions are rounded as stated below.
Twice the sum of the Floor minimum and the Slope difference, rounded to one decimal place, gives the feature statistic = 14.0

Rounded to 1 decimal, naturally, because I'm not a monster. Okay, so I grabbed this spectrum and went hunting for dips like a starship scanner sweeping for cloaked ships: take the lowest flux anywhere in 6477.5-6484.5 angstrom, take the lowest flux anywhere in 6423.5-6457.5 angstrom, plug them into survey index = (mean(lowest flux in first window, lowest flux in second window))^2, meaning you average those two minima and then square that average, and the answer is 46.6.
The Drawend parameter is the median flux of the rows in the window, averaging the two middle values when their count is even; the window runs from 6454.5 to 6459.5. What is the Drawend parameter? 6.78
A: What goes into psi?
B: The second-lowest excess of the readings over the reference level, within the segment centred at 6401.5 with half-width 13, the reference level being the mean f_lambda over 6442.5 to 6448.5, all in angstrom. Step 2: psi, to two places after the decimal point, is -0.18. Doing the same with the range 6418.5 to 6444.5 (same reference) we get -0.10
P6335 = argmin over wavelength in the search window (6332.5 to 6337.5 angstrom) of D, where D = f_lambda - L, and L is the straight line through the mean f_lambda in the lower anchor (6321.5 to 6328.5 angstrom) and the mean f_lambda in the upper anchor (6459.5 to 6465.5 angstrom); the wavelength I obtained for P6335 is 6337.0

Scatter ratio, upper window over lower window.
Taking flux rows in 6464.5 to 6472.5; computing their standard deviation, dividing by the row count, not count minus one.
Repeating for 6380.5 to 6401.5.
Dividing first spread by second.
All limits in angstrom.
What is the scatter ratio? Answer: 0.8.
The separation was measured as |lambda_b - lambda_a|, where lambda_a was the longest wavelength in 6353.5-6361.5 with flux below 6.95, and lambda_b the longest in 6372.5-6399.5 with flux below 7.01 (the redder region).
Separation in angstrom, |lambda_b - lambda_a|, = 35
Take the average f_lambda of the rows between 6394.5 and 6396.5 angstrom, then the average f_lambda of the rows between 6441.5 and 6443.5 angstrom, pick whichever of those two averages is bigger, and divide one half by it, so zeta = 0.0717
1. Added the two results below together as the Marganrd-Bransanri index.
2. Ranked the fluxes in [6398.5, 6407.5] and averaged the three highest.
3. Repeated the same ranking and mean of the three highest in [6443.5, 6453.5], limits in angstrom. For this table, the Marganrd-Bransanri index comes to 14.0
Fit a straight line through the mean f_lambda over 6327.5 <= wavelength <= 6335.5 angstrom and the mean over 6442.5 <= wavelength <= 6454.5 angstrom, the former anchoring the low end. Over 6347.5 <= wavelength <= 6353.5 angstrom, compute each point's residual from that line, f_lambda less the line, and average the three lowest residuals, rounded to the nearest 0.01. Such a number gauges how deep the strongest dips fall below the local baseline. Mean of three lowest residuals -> -0.04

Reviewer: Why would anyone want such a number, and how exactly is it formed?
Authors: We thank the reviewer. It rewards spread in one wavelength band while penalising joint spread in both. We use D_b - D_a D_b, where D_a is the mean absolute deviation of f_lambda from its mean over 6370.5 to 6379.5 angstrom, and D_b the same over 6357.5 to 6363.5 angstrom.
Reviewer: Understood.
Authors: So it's 0.026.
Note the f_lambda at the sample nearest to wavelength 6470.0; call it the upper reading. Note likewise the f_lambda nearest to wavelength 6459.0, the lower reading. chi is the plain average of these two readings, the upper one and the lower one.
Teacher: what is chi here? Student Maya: 6.784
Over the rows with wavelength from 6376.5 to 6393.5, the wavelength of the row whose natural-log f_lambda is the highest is 6389.0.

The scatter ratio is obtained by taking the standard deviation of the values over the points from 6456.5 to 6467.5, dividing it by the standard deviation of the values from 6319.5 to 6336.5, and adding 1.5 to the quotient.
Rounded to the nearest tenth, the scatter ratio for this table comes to 2.8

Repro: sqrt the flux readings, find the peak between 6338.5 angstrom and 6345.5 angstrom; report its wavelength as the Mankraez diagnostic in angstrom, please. 6339.0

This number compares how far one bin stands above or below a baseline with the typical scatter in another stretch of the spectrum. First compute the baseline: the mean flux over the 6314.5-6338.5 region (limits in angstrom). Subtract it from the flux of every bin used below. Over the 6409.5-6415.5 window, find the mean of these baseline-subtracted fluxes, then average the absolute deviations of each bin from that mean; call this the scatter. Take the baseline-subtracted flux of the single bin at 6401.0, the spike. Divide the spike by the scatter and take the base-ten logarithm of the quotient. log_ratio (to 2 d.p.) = 0.57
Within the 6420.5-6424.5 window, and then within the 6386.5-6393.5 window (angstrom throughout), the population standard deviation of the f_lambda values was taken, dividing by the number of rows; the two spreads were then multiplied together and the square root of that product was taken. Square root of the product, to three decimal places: 0.034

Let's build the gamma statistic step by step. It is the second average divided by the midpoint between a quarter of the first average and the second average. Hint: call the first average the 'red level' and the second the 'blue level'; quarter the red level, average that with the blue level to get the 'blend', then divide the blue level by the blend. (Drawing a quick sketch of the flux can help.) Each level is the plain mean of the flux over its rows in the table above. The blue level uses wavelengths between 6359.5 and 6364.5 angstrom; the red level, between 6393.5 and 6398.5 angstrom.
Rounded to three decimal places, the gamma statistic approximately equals 1.593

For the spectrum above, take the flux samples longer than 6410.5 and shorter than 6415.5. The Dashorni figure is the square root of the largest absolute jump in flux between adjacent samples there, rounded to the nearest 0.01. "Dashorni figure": 0.21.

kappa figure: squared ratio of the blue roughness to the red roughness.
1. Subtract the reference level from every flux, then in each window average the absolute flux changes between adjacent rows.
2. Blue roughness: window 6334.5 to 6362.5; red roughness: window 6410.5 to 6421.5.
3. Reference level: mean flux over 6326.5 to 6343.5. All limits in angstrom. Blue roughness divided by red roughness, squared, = 0.59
